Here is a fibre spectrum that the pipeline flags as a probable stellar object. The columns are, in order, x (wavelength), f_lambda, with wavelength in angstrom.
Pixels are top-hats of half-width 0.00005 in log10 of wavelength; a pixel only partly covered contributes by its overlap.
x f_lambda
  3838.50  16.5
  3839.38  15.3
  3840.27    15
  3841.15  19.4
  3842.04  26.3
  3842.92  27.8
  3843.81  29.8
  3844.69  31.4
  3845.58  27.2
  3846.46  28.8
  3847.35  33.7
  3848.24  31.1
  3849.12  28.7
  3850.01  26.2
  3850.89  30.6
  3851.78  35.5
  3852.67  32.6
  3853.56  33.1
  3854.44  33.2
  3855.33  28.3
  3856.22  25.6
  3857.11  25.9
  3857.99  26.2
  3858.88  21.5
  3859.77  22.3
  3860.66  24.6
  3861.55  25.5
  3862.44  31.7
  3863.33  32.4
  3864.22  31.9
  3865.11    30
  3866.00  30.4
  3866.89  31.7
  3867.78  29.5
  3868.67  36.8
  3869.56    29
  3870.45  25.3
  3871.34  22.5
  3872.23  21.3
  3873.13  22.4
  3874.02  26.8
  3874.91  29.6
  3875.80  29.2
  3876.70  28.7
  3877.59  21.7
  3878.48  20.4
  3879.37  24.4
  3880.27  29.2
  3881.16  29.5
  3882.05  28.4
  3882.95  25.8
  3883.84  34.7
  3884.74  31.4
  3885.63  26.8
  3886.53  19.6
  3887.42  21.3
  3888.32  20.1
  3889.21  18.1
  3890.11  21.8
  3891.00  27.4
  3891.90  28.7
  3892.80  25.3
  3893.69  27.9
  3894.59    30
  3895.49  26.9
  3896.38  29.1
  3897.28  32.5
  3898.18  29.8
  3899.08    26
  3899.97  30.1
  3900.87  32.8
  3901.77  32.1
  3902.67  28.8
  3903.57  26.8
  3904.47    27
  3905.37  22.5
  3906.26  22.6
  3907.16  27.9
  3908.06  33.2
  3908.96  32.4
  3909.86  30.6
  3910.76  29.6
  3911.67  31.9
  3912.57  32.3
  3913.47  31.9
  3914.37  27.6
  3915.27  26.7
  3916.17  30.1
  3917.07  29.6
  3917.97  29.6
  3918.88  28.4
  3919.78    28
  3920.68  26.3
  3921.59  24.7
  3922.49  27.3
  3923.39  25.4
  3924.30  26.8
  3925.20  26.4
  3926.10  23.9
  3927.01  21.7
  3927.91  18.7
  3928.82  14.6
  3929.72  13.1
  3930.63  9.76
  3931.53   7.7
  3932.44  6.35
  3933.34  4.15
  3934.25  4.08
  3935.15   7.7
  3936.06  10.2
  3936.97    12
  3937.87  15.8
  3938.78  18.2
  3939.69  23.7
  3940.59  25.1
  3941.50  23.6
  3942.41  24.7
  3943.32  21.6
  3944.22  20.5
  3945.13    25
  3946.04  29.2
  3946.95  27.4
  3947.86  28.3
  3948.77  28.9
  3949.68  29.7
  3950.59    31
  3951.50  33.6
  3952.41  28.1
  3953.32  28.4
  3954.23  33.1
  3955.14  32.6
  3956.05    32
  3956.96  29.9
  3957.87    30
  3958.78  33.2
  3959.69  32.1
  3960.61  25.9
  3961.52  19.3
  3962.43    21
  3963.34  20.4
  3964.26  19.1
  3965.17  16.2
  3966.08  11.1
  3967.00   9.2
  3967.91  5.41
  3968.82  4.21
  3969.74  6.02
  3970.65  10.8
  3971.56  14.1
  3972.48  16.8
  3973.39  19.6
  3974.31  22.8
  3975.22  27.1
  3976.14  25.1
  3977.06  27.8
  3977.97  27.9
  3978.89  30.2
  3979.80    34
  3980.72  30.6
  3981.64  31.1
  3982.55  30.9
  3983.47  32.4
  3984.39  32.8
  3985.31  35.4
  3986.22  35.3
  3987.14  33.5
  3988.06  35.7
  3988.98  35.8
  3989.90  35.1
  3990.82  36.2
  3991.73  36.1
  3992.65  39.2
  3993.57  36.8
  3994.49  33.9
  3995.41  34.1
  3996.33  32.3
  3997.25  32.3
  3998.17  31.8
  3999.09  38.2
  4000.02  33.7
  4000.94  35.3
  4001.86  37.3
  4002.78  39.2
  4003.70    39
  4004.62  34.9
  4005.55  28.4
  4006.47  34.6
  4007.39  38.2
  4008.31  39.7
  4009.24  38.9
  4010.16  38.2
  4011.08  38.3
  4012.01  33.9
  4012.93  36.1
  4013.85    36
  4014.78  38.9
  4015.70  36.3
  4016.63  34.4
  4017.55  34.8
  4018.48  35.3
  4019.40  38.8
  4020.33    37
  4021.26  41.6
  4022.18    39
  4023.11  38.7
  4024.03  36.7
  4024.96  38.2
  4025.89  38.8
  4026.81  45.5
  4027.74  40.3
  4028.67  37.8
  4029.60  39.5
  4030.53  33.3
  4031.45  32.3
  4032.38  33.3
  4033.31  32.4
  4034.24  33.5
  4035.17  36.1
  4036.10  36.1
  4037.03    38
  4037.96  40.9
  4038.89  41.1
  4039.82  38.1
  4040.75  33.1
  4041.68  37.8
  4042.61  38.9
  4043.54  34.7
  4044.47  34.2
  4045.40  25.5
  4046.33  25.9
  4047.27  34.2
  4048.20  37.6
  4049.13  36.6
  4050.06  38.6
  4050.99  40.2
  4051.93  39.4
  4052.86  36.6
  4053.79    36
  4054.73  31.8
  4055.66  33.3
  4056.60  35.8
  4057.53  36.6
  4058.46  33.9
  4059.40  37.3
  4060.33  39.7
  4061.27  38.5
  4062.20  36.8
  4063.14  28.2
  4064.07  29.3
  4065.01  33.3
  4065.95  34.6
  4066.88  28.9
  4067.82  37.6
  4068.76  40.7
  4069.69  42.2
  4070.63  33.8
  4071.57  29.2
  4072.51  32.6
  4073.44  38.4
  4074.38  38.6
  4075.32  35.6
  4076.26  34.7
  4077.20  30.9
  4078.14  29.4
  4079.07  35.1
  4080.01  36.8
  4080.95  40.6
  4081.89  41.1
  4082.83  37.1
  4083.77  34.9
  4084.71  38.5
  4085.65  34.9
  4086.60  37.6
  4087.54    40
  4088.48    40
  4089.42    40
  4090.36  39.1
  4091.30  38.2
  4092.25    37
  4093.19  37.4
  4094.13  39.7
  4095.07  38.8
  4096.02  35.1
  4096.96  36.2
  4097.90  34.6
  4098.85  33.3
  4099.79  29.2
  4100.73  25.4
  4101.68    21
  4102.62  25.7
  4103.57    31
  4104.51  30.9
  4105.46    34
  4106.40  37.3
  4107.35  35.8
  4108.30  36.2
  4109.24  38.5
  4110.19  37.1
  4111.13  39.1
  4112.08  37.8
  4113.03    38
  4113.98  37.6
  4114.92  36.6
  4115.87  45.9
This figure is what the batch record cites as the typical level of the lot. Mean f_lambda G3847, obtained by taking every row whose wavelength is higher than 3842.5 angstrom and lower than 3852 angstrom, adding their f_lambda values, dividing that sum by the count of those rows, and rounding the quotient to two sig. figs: 30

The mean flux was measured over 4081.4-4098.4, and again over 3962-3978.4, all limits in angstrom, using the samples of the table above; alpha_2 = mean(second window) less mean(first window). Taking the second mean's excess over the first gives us -21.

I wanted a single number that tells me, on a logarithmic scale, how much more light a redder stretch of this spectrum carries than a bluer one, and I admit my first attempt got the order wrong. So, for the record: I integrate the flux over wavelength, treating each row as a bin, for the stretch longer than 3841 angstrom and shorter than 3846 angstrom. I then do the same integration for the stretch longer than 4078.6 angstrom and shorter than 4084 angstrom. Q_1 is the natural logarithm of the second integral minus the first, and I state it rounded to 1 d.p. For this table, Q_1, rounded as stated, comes 4.2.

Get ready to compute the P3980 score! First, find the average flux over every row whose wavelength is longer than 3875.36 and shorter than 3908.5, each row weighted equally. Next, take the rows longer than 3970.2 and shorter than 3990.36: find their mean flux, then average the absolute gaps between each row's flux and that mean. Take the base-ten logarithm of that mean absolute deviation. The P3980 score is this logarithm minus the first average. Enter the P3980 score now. -26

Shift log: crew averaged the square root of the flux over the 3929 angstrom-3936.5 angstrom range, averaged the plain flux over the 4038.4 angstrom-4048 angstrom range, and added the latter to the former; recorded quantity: 37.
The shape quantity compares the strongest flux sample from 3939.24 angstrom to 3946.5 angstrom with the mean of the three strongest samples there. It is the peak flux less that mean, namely 2.8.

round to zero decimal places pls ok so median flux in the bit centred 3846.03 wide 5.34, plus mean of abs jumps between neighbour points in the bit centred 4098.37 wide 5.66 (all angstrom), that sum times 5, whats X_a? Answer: 164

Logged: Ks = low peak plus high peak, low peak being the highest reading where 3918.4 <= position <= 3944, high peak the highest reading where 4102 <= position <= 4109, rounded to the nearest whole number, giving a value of 66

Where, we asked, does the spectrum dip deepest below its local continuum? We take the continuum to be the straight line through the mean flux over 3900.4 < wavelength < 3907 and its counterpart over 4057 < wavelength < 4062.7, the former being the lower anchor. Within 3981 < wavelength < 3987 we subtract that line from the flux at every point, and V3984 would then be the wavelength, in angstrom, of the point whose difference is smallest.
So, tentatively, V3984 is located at 3982.55 angstrom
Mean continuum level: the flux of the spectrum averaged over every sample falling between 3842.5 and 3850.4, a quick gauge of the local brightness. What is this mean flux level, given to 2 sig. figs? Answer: 29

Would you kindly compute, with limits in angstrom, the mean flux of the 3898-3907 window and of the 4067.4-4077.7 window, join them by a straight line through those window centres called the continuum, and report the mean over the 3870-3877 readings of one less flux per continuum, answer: 0.030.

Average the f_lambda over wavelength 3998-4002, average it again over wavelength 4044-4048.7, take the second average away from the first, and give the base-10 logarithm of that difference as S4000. 0.58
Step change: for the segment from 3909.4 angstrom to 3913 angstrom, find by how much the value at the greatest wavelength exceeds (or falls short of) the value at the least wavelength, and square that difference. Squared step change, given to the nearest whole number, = 3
